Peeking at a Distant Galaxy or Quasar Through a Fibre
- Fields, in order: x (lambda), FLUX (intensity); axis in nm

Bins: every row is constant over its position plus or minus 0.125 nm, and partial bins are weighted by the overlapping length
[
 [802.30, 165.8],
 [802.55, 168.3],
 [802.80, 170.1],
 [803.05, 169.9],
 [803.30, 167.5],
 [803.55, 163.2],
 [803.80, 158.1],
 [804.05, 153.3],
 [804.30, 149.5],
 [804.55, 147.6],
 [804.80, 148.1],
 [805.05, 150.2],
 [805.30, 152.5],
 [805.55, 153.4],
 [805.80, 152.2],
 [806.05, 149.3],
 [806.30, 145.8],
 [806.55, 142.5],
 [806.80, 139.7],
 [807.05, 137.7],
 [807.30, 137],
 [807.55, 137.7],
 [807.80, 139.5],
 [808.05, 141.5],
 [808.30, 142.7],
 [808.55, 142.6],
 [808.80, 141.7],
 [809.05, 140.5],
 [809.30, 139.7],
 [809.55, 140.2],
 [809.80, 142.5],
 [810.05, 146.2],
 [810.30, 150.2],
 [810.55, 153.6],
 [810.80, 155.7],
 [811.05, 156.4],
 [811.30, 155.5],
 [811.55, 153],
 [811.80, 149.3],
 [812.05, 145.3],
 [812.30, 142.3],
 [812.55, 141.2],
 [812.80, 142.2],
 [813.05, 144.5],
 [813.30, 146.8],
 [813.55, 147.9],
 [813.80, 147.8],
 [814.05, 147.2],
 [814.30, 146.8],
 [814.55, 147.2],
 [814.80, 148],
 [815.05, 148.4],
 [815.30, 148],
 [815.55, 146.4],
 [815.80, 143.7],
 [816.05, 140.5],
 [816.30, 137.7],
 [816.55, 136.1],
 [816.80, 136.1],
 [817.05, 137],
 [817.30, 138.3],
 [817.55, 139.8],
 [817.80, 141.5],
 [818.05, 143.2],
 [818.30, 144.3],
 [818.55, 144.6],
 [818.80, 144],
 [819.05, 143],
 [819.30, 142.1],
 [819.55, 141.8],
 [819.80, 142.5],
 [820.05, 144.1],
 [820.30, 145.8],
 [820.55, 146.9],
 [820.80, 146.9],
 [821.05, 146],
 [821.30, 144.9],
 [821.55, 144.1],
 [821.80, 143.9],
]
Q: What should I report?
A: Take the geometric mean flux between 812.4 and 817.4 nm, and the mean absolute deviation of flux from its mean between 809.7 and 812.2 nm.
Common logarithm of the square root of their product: 1.38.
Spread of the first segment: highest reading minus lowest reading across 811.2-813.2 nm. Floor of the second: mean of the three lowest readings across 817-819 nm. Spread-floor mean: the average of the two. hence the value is 76.3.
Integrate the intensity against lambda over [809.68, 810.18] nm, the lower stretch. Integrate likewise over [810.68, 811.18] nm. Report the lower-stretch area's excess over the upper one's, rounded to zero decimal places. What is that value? -6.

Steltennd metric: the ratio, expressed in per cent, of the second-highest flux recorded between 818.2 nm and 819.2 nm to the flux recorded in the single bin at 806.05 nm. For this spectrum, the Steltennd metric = 97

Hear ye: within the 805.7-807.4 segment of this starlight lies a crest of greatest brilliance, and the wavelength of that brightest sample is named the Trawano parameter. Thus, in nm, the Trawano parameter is 805.80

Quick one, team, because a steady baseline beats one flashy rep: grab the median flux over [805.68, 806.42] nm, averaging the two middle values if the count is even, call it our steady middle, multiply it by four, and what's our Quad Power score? 597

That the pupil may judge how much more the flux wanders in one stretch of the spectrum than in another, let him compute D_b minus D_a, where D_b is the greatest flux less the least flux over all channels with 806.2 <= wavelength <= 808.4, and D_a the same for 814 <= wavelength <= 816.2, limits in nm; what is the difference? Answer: 1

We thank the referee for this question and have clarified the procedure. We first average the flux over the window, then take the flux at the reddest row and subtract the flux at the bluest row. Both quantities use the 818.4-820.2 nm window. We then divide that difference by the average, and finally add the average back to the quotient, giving 143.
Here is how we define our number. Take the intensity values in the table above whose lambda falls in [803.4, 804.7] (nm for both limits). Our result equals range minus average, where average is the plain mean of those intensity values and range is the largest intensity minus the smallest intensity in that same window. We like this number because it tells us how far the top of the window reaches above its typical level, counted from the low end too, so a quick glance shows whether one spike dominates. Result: -139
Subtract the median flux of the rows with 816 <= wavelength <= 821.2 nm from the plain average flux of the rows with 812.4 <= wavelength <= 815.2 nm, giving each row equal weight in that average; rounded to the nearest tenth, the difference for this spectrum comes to 3.7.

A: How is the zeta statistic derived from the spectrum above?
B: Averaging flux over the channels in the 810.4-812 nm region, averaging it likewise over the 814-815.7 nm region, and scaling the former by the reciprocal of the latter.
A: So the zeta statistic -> 1.04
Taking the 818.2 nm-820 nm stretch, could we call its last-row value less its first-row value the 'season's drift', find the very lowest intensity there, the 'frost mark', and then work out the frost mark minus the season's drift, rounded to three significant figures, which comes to 144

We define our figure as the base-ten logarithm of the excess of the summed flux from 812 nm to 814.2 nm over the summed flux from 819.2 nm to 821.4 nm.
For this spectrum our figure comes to 0.6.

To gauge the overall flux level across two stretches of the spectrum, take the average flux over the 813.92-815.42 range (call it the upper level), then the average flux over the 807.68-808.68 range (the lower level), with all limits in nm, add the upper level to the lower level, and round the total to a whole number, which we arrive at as 289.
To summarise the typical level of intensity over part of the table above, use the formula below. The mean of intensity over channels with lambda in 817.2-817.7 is 139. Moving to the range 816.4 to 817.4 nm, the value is 137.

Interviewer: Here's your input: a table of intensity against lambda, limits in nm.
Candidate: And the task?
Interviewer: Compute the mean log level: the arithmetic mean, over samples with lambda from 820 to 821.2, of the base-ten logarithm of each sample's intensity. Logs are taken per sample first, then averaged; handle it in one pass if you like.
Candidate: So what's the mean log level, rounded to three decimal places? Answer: 2.164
